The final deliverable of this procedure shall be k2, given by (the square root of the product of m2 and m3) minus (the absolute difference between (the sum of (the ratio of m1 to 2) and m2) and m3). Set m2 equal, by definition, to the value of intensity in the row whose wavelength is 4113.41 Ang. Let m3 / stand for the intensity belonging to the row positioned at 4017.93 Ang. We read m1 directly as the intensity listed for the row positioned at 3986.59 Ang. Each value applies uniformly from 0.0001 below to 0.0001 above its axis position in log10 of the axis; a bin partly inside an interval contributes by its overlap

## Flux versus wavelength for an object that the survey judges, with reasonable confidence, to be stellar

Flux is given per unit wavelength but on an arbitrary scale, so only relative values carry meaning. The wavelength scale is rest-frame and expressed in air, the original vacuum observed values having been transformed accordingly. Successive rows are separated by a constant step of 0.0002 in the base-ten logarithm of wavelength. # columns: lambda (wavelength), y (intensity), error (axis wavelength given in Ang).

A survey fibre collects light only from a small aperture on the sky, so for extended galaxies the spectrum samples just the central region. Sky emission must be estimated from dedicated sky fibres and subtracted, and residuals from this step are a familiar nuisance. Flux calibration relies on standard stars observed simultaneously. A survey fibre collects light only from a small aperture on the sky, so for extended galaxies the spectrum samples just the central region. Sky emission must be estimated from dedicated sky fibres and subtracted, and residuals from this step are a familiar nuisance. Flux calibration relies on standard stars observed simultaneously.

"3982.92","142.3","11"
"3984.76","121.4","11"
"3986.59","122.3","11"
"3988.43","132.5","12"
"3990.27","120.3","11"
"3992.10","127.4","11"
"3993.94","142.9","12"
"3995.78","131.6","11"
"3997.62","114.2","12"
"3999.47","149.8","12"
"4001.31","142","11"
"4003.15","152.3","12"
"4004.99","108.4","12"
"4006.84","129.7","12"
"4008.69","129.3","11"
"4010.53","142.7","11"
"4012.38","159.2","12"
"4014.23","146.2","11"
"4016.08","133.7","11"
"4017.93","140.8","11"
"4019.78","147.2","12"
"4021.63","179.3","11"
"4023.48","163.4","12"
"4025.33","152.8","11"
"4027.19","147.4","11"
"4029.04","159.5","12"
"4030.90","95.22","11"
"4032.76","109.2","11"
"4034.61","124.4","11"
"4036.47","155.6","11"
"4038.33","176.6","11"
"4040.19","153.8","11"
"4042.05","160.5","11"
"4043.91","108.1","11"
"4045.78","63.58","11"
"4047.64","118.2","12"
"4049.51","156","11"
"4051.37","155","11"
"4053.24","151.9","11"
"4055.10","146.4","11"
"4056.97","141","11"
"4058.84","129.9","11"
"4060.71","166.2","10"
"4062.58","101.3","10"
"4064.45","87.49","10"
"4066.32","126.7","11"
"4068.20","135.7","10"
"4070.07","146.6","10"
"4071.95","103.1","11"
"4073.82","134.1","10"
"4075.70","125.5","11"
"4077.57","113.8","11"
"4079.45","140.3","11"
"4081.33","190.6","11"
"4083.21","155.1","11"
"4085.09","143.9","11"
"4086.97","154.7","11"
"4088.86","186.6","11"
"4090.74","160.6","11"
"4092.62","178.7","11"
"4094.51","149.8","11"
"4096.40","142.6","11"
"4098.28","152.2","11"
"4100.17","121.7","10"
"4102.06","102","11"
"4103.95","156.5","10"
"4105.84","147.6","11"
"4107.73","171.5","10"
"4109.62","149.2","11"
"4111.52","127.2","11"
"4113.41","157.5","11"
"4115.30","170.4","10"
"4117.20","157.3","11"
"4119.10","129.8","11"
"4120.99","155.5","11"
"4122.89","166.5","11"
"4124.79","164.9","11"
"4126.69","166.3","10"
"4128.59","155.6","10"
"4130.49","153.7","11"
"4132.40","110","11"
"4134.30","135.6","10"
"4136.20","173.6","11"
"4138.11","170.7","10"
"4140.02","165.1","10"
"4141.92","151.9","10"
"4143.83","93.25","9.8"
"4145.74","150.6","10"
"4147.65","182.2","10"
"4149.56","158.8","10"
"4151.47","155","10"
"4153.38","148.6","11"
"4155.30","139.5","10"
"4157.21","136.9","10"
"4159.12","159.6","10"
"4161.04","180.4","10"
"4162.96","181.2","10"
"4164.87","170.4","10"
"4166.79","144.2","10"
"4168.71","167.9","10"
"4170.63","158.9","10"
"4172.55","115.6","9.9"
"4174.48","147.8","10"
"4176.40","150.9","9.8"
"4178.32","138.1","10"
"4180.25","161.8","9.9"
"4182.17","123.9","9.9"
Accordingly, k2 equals 71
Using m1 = 122.3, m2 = 157.5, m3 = 140.8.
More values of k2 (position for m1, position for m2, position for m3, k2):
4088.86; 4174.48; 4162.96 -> 104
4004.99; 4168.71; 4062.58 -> 10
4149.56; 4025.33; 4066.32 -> 34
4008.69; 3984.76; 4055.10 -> 94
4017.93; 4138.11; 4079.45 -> 54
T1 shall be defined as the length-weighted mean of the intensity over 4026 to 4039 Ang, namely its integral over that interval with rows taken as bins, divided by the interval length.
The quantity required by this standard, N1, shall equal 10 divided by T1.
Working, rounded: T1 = 138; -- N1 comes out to 0.073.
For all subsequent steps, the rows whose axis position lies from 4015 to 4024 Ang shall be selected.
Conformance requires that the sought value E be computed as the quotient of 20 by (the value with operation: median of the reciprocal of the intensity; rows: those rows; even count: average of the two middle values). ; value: 2944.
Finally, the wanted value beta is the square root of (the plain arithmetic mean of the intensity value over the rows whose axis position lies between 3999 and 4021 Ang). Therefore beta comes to 11.8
